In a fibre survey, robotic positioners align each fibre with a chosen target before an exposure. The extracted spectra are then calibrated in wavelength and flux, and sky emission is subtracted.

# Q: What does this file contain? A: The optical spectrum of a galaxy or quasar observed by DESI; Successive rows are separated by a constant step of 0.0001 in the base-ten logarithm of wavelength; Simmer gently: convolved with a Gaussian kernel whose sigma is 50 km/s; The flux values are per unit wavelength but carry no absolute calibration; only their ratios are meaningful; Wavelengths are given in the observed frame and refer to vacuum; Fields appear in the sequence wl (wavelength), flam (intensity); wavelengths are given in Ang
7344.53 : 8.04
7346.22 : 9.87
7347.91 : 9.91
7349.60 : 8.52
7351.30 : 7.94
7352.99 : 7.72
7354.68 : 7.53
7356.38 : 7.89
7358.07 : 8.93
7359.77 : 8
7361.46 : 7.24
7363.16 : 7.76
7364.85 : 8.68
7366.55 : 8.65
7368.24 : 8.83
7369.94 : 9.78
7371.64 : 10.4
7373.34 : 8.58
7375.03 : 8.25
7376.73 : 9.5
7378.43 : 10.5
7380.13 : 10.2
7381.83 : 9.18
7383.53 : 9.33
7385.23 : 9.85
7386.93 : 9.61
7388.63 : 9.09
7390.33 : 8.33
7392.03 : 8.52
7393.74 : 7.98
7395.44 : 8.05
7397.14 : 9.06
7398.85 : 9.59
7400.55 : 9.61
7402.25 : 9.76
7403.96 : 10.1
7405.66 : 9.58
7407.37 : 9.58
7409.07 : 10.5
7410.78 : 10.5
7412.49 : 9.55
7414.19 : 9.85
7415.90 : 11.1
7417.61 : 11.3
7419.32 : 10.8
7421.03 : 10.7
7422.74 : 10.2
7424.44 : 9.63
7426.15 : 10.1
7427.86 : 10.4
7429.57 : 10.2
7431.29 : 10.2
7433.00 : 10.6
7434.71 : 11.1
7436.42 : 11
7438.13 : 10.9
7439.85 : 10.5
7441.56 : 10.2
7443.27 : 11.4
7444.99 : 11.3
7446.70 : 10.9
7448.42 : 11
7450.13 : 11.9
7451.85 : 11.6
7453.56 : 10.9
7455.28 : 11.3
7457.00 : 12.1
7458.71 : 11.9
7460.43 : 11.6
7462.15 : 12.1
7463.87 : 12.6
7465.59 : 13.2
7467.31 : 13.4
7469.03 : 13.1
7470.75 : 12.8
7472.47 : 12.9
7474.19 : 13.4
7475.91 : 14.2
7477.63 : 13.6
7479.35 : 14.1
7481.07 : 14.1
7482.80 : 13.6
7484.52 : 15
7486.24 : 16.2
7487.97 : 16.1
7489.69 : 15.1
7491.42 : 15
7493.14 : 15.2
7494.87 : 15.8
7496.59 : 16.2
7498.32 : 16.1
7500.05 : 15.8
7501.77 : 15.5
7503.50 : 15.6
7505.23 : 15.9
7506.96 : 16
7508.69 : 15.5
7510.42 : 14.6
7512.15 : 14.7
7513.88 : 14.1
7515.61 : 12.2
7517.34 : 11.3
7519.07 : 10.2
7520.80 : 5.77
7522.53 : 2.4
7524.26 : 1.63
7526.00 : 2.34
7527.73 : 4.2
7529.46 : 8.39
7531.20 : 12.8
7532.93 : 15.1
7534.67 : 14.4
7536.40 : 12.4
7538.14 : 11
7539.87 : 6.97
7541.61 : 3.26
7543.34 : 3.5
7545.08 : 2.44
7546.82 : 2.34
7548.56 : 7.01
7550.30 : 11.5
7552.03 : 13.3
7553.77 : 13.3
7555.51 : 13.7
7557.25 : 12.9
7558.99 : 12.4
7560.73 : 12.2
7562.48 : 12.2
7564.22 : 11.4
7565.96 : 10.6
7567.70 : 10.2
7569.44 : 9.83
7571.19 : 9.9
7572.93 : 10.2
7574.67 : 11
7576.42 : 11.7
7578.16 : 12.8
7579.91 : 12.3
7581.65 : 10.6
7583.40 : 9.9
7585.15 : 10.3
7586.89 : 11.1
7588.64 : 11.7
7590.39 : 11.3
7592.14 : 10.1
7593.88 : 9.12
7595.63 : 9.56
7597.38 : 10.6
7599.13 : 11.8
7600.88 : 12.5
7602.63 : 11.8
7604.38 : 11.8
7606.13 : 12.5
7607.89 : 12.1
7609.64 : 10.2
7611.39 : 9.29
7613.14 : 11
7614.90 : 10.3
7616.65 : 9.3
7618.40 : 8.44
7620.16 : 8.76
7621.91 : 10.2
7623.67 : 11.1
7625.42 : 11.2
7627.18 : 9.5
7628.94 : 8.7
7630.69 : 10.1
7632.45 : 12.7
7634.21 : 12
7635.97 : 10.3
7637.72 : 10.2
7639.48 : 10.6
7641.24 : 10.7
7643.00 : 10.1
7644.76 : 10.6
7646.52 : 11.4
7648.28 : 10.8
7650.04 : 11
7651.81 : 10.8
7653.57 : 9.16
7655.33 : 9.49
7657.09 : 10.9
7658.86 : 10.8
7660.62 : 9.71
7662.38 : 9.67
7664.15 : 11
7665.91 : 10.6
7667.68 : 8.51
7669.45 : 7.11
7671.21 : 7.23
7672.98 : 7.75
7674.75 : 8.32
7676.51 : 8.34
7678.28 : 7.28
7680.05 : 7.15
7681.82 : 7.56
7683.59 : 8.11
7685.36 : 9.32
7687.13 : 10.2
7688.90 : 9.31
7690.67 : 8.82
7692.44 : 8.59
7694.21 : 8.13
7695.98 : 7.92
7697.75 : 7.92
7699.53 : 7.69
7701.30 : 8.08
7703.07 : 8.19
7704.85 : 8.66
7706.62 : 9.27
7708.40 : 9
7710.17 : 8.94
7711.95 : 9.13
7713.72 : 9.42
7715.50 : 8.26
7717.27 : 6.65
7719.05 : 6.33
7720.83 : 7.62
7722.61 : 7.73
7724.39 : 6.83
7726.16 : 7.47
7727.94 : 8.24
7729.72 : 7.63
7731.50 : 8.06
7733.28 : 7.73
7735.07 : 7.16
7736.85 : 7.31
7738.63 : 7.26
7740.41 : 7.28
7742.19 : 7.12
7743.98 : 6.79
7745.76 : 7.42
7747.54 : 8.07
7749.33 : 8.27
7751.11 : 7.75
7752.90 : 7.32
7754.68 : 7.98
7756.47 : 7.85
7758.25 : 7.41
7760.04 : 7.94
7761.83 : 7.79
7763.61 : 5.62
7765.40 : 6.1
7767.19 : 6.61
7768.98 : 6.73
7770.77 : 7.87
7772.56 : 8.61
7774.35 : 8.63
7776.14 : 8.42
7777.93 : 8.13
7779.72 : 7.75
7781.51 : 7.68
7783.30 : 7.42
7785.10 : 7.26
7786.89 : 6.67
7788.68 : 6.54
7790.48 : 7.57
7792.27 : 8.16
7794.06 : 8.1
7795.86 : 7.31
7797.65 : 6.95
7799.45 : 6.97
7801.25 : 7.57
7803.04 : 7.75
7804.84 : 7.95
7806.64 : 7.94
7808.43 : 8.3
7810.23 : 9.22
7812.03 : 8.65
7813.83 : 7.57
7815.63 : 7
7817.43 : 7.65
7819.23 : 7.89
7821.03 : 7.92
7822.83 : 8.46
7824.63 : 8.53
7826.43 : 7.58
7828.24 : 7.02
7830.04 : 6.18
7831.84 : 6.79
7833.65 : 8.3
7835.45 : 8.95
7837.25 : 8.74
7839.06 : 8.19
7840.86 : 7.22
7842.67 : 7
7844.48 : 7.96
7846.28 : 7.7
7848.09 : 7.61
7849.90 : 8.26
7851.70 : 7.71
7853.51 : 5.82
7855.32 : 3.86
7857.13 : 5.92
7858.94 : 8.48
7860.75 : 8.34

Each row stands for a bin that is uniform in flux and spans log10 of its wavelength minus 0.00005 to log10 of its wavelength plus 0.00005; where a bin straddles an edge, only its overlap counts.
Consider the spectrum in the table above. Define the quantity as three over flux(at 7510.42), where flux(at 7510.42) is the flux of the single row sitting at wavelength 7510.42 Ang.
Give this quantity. 0.21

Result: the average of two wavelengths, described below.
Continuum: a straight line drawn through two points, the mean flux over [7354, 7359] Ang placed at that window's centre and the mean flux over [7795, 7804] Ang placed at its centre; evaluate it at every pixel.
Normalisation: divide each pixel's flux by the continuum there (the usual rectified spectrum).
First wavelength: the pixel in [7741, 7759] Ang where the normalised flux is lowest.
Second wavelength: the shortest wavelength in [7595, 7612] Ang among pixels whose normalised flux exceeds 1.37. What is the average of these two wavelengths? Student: 7670.7 Ang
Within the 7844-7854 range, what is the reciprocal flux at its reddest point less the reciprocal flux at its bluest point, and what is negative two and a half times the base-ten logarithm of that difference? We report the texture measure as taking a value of 3.34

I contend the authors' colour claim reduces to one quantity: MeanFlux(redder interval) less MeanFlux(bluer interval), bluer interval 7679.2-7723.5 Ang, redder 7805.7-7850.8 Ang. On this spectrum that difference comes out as -0.5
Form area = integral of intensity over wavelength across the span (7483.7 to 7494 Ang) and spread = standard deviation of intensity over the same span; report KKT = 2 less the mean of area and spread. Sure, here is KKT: -78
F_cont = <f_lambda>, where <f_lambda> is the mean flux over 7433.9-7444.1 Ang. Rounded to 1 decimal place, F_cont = 10.9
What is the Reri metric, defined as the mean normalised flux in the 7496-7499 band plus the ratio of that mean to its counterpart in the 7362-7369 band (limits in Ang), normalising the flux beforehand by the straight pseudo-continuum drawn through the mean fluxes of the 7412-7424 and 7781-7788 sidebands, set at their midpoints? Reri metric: 3.8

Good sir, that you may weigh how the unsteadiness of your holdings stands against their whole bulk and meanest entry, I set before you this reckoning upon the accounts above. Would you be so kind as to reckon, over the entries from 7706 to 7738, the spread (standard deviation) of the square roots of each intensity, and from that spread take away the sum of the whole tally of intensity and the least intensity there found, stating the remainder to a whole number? -149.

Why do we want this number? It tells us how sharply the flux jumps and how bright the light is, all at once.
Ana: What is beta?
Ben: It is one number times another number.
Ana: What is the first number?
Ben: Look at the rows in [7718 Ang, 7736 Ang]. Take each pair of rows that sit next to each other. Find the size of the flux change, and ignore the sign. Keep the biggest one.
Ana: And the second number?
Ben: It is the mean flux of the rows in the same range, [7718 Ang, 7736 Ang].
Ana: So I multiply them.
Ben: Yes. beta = 9.6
